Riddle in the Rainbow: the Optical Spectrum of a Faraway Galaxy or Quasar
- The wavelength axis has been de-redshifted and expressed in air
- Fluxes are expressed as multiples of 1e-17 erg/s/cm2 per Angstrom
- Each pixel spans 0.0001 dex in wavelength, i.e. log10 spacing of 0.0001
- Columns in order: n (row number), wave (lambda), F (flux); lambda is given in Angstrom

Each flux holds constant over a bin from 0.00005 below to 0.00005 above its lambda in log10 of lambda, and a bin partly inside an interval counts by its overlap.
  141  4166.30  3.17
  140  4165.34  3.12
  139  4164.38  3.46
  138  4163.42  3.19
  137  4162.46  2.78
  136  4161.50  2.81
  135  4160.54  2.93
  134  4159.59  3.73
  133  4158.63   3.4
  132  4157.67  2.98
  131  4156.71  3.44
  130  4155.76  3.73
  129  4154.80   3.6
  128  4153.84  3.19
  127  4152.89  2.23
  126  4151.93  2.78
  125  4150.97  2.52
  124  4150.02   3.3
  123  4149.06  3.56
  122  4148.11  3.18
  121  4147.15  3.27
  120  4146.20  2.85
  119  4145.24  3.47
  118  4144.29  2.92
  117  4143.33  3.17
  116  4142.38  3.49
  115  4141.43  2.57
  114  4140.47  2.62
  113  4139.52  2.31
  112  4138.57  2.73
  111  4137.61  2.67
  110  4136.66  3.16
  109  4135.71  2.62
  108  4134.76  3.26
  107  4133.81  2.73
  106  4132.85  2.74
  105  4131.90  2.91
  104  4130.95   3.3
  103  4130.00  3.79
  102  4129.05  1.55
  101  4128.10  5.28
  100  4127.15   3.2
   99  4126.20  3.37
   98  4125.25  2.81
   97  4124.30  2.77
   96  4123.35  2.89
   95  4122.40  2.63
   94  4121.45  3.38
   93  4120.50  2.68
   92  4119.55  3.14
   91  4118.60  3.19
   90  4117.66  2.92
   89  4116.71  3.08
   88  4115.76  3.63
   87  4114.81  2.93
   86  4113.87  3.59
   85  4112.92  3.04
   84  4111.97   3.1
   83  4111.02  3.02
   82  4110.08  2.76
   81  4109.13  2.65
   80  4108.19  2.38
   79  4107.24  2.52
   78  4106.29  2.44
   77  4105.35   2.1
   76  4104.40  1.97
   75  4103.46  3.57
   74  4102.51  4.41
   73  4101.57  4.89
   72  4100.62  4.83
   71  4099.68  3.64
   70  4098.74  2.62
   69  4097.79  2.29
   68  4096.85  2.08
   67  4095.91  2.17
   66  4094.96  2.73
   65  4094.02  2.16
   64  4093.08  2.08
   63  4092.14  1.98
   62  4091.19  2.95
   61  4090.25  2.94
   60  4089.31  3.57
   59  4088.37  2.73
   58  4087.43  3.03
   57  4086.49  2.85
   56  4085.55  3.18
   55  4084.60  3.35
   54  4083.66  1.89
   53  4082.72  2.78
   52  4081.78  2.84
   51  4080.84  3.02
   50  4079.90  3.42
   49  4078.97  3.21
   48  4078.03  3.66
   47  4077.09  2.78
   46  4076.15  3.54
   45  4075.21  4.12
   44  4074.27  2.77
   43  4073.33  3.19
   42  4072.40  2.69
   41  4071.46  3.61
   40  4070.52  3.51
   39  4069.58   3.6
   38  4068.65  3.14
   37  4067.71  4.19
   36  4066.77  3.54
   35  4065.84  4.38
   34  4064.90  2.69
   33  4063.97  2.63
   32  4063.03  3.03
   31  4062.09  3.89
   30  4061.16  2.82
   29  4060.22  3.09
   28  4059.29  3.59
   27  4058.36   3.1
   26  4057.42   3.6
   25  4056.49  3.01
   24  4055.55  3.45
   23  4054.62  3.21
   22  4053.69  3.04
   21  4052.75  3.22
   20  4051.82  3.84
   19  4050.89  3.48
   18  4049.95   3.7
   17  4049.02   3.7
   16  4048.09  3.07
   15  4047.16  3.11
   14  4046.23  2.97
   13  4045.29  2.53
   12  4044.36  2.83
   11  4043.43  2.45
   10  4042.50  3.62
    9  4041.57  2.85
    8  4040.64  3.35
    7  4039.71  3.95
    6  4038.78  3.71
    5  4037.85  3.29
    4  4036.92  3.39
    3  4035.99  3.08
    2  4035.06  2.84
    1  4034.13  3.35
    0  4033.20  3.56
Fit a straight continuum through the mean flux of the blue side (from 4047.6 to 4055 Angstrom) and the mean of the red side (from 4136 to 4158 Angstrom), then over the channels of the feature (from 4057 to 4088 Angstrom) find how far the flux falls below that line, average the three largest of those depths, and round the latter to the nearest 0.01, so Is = 0.93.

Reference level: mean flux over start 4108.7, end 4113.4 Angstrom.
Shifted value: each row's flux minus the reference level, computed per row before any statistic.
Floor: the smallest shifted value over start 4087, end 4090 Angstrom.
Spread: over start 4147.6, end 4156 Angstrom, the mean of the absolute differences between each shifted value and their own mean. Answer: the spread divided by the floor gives -2.2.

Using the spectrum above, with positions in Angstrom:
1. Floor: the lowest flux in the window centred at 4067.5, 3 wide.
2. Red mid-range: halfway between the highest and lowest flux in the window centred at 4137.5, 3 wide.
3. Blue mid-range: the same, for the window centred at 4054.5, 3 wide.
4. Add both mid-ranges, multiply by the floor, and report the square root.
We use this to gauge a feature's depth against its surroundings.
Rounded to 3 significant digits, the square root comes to 4.40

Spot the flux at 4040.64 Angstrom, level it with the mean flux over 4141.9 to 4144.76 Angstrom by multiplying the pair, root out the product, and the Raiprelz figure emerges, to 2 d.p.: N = 3.27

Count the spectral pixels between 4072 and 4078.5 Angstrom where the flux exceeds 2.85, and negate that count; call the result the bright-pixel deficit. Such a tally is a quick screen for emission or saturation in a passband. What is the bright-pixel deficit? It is -4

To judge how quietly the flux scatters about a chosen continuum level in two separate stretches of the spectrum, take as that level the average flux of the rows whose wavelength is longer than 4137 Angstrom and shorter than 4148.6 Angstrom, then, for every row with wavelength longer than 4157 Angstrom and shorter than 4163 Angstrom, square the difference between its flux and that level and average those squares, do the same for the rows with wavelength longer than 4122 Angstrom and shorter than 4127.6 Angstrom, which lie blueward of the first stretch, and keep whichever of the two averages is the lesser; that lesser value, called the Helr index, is 0.066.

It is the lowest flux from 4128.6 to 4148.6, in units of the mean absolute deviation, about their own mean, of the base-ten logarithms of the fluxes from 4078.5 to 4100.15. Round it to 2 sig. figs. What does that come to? 22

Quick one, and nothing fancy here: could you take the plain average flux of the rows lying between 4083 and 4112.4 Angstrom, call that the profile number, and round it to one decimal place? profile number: 2.9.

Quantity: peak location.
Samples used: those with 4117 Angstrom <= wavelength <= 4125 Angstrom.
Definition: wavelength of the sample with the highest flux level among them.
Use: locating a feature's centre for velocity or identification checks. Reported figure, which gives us 4121.45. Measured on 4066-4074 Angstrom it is 4067.71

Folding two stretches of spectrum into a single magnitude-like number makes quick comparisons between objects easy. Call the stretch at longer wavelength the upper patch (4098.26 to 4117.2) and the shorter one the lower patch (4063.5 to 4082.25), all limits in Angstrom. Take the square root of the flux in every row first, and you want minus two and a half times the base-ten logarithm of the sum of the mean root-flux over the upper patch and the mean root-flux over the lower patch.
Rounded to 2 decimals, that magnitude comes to -1.39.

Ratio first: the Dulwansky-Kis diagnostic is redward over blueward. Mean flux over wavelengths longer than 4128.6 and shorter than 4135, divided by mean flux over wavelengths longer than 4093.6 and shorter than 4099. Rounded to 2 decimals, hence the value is 1.24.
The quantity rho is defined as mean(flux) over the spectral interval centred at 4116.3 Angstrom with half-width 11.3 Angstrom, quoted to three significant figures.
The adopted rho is 2.93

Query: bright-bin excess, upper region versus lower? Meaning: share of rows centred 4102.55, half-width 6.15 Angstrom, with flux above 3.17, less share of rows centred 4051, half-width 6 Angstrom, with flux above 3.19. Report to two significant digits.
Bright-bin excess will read -0.15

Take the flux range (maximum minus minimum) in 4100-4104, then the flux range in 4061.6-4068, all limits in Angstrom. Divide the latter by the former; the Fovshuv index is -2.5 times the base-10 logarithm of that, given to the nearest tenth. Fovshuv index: -0.3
